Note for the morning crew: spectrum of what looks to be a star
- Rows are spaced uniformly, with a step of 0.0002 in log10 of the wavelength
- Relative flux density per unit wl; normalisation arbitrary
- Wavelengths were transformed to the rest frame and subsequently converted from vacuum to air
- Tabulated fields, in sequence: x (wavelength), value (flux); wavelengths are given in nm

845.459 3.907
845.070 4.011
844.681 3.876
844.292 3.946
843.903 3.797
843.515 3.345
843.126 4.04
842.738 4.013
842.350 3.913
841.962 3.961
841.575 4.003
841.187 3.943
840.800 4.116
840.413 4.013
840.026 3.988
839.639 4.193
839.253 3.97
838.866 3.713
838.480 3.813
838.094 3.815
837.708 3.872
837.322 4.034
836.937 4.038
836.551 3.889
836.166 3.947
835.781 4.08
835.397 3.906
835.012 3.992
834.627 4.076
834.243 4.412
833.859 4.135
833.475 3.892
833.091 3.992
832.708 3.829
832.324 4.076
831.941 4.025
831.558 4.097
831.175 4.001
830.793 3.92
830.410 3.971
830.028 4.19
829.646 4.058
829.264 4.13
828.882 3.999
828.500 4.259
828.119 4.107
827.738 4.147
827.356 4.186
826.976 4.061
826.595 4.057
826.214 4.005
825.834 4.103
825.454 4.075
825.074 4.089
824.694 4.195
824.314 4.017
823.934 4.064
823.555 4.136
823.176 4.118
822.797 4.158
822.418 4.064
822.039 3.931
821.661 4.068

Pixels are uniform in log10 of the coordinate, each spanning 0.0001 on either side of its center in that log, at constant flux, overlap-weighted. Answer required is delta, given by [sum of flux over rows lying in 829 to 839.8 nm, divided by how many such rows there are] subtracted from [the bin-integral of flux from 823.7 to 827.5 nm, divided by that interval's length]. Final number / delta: 0.08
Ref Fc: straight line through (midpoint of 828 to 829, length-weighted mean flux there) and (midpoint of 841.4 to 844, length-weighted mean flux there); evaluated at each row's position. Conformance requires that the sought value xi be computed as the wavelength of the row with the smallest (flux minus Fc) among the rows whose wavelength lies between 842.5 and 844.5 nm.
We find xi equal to 843.515 nm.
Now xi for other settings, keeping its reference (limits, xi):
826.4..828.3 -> 826.595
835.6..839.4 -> 838.866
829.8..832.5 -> 830.793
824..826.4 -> 824.314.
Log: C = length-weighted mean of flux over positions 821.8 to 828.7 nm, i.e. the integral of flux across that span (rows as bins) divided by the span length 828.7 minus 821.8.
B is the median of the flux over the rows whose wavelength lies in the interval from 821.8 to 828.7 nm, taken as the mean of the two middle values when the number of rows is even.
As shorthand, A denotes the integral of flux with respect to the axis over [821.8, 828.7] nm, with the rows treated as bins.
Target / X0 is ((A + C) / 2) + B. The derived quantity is 20.3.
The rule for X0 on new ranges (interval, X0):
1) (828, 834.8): 19.9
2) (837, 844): 19.7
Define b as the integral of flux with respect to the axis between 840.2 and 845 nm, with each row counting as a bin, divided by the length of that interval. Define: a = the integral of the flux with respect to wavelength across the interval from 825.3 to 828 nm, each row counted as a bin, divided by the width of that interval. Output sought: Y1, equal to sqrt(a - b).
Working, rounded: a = 4.092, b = 3.92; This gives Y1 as 0.42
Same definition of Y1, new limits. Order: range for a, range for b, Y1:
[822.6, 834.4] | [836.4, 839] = 0.44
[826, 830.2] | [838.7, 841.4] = 0.34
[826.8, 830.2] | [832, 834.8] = 0.26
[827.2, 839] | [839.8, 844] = 0.31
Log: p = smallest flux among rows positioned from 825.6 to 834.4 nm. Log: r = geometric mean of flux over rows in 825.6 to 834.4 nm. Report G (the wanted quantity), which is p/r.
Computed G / 0.94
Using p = 3.829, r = 4.07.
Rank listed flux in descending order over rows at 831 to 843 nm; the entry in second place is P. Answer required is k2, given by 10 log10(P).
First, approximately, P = 4.193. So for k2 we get 6.23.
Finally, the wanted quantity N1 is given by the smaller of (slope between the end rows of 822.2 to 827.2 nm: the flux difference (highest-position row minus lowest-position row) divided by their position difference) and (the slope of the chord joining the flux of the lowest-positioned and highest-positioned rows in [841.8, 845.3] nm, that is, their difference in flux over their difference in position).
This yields -0.001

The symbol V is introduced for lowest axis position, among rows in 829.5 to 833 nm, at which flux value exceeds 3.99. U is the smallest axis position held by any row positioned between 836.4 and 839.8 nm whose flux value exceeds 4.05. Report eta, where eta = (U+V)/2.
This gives 834.64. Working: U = 839.639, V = 829.646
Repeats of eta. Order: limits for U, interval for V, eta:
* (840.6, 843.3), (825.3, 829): 833.13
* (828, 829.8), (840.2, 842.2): 834.27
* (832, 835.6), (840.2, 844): 836.37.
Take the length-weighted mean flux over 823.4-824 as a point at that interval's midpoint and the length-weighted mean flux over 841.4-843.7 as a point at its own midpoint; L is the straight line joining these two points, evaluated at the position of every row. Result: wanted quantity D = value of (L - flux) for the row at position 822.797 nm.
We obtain -0.04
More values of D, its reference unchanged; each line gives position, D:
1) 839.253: -0.05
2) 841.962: -0.07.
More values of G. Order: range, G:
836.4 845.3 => 0.85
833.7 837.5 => 0.96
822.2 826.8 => 0.98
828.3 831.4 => 0.96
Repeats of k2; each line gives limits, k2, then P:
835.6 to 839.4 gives 6.06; 4.038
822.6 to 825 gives 6.19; 4.158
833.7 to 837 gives 6.16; 4.135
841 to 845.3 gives 6.03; 4.013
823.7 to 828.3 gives 6.22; 4.186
